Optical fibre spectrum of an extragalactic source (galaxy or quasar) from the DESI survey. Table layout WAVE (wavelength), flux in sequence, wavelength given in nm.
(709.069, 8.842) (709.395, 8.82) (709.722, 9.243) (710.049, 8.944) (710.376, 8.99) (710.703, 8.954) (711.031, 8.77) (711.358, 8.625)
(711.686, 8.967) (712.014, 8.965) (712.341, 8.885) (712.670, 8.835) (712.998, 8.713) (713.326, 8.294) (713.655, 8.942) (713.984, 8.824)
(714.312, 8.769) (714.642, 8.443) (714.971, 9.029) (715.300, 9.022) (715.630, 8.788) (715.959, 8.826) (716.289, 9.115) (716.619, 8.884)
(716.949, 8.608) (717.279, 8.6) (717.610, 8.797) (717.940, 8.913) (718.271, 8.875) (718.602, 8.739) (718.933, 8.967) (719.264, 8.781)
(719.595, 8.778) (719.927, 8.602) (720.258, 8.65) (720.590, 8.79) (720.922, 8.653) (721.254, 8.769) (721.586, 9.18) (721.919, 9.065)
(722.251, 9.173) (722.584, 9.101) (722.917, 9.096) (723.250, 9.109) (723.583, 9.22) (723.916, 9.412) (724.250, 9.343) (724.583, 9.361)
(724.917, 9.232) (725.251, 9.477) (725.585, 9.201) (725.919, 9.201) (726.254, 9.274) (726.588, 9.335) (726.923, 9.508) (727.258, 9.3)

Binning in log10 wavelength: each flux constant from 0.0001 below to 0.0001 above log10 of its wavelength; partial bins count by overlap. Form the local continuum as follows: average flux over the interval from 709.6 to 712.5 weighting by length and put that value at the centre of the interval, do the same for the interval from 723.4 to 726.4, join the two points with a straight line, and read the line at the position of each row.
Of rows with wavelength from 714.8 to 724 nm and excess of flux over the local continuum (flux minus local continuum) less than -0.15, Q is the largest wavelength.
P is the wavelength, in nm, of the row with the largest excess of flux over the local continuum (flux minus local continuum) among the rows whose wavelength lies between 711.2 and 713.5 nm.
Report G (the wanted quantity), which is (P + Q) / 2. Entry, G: 717.30 nm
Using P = 711.686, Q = 722.917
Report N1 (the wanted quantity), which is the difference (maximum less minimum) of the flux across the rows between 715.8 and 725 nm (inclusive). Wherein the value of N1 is 0.81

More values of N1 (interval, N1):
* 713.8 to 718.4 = 0.67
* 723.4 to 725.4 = 0.26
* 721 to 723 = 0.41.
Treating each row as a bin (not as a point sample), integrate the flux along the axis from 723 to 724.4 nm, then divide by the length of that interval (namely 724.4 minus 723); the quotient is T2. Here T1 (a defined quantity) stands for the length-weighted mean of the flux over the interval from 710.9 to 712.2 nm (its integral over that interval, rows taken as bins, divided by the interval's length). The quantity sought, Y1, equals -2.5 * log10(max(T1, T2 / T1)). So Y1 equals -2.37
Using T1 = 8.84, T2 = 9.26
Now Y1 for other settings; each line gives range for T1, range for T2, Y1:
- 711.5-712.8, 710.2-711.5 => -2.37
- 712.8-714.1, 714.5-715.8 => -2.35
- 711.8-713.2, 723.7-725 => -2.37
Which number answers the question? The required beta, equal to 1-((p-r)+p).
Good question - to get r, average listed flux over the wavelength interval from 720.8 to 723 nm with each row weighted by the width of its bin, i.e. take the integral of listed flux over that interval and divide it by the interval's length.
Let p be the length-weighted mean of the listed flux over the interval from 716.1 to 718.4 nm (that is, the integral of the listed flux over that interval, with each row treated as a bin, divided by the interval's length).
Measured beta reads -7.64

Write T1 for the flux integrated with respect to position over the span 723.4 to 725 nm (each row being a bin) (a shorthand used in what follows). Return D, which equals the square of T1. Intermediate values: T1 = 15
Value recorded 222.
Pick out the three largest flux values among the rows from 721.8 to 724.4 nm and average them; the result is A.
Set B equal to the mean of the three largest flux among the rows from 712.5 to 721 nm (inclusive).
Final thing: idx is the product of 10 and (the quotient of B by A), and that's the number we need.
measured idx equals 9.7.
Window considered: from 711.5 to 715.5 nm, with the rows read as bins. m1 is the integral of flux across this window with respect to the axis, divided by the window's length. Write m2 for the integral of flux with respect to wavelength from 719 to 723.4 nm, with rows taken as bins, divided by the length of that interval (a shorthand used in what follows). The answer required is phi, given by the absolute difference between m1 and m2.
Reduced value 0.10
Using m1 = 8.80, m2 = 8.90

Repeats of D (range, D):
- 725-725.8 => 56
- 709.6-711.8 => 385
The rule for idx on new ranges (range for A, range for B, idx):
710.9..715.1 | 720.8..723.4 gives 10.2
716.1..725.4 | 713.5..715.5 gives 9.6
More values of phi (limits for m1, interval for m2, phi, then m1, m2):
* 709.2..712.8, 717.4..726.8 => 0.13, 8.91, 9.04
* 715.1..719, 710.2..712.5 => 0.04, 8.84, 8.88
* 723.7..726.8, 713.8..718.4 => 0.50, 9.32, 8.82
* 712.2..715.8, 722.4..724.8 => 0.46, 8.78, 9.23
